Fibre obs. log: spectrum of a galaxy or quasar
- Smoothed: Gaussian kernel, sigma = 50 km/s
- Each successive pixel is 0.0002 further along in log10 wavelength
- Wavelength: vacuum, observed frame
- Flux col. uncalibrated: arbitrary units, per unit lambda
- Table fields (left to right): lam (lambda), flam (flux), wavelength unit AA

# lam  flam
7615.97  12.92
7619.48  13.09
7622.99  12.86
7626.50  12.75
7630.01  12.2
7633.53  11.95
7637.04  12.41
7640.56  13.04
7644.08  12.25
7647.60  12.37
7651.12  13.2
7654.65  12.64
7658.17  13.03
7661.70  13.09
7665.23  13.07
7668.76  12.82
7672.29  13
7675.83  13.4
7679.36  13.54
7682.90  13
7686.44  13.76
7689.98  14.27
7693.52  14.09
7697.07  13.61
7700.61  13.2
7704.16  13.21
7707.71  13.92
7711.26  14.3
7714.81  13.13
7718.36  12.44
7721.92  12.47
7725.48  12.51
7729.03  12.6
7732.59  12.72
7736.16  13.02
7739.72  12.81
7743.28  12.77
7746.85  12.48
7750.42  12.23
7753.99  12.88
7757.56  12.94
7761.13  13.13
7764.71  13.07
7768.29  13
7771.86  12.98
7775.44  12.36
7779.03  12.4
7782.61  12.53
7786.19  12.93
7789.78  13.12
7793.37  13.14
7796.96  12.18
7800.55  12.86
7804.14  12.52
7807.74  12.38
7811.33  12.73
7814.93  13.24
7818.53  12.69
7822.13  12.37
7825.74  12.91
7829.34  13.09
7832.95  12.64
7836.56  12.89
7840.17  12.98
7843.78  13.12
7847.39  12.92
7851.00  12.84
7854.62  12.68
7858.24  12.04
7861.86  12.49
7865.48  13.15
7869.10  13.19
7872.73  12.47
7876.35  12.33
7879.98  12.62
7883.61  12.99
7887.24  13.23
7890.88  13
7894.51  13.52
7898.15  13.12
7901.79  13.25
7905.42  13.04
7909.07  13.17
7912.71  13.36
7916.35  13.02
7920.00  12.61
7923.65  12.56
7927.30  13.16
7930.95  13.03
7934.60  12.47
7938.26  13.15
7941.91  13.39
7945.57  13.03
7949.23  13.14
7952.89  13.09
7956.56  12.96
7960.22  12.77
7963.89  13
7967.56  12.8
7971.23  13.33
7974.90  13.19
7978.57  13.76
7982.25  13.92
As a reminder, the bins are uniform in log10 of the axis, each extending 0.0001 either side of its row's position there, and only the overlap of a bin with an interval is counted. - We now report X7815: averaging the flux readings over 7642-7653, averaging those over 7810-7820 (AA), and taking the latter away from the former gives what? -0.28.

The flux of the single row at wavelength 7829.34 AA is 13.09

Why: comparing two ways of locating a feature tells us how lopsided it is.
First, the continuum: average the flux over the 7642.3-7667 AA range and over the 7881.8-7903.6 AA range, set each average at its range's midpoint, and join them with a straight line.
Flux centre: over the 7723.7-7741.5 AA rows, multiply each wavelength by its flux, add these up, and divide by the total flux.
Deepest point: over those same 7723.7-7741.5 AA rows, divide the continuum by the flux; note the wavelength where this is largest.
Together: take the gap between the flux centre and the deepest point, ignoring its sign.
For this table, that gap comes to 7.2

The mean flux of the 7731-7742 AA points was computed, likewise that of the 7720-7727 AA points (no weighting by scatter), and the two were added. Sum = 25.3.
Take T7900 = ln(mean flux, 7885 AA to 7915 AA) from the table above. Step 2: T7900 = 2.58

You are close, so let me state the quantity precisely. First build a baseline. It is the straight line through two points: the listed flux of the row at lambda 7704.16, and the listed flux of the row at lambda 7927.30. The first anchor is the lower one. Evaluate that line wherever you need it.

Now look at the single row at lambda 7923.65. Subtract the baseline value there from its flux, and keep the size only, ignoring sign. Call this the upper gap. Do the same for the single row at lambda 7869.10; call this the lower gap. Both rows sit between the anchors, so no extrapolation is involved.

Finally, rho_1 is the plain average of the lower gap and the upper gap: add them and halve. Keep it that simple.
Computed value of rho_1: 0.31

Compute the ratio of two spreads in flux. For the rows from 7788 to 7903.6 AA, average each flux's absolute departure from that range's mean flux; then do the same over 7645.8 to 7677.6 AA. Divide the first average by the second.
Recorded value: 1.3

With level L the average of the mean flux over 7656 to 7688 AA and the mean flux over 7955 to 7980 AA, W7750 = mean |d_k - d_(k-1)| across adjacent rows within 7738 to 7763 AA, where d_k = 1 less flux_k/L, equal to 0.019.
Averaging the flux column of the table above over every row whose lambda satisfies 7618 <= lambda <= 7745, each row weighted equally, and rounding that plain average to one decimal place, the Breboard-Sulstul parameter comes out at 13.0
